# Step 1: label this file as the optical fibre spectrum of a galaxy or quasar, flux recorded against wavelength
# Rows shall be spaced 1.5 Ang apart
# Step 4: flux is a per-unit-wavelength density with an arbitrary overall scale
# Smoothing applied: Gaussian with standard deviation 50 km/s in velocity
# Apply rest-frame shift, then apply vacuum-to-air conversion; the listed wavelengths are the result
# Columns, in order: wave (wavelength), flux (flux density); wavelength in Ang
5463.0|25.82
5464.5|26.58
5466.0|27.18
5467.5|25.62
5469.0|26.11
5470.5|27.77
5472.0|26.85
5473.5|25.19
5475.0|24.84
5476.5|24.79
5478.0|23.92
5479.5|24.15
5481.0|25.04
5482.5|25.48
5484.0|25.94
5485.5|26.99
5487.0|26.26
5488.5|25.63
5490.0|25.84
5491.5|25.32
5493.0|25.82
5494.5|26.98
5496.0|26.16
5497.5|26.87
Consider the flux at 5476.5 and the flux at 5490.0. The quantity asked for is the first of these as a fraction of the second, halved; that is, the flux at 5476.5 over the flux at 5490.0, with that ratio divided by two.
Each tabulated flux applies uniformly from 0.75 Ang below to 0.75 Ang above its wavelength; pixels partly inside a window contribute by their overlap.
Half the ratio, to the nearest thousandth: 0.480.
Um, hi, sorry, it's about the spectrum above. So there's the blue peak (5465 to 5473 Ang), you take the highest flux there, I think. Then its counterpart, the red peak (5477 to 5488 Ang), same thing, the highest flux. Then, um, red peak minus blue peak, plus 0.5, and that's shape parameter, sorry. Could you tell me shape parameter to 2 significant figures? -0.28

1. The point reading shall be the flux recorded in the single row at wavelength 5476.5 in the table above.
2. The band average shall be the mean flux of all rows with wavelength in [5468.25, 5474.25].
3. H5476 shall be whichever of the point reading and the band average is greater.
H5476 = 26.5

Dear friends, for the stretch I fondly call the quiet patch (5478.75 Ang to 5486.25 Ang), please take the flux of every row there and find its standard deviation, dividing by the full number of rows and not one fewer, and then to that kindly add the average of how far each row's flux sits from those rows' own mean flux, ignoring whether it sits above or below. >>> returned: 1.70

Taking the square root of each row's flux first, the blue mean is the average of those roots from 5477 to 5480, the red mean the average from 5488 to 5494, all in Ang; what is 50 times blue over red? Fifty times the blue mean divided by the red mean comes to 48.4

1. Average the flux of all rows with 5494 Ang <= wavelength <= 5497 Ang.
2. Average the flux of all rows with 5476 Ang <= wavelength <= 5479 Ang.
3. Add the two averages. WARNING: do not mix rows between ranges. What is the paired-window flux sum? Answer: 50.9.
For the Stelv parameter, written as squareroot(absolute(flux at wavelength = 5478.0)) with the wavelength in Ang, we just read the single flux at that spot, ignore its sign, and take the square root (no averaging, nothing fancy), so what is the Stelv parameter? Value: 4.89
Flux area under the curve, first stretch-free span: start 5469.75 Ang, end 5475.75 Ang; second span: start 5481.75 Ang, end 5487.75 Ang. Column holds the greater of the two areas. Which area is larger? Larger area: 157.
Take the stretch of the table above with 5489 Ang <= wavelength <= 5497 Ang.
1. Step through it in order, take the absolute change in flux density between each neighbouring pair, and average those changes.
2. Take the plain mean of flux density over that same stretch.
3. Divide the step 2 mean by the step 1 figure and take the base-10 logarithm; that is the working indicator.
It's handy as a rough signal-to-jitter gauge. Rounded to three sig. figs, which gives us 1.54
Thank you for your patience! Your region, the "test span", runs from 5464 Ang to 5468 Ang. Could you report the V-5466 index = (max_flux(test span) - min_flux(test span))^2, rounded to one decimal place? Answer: 2.4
